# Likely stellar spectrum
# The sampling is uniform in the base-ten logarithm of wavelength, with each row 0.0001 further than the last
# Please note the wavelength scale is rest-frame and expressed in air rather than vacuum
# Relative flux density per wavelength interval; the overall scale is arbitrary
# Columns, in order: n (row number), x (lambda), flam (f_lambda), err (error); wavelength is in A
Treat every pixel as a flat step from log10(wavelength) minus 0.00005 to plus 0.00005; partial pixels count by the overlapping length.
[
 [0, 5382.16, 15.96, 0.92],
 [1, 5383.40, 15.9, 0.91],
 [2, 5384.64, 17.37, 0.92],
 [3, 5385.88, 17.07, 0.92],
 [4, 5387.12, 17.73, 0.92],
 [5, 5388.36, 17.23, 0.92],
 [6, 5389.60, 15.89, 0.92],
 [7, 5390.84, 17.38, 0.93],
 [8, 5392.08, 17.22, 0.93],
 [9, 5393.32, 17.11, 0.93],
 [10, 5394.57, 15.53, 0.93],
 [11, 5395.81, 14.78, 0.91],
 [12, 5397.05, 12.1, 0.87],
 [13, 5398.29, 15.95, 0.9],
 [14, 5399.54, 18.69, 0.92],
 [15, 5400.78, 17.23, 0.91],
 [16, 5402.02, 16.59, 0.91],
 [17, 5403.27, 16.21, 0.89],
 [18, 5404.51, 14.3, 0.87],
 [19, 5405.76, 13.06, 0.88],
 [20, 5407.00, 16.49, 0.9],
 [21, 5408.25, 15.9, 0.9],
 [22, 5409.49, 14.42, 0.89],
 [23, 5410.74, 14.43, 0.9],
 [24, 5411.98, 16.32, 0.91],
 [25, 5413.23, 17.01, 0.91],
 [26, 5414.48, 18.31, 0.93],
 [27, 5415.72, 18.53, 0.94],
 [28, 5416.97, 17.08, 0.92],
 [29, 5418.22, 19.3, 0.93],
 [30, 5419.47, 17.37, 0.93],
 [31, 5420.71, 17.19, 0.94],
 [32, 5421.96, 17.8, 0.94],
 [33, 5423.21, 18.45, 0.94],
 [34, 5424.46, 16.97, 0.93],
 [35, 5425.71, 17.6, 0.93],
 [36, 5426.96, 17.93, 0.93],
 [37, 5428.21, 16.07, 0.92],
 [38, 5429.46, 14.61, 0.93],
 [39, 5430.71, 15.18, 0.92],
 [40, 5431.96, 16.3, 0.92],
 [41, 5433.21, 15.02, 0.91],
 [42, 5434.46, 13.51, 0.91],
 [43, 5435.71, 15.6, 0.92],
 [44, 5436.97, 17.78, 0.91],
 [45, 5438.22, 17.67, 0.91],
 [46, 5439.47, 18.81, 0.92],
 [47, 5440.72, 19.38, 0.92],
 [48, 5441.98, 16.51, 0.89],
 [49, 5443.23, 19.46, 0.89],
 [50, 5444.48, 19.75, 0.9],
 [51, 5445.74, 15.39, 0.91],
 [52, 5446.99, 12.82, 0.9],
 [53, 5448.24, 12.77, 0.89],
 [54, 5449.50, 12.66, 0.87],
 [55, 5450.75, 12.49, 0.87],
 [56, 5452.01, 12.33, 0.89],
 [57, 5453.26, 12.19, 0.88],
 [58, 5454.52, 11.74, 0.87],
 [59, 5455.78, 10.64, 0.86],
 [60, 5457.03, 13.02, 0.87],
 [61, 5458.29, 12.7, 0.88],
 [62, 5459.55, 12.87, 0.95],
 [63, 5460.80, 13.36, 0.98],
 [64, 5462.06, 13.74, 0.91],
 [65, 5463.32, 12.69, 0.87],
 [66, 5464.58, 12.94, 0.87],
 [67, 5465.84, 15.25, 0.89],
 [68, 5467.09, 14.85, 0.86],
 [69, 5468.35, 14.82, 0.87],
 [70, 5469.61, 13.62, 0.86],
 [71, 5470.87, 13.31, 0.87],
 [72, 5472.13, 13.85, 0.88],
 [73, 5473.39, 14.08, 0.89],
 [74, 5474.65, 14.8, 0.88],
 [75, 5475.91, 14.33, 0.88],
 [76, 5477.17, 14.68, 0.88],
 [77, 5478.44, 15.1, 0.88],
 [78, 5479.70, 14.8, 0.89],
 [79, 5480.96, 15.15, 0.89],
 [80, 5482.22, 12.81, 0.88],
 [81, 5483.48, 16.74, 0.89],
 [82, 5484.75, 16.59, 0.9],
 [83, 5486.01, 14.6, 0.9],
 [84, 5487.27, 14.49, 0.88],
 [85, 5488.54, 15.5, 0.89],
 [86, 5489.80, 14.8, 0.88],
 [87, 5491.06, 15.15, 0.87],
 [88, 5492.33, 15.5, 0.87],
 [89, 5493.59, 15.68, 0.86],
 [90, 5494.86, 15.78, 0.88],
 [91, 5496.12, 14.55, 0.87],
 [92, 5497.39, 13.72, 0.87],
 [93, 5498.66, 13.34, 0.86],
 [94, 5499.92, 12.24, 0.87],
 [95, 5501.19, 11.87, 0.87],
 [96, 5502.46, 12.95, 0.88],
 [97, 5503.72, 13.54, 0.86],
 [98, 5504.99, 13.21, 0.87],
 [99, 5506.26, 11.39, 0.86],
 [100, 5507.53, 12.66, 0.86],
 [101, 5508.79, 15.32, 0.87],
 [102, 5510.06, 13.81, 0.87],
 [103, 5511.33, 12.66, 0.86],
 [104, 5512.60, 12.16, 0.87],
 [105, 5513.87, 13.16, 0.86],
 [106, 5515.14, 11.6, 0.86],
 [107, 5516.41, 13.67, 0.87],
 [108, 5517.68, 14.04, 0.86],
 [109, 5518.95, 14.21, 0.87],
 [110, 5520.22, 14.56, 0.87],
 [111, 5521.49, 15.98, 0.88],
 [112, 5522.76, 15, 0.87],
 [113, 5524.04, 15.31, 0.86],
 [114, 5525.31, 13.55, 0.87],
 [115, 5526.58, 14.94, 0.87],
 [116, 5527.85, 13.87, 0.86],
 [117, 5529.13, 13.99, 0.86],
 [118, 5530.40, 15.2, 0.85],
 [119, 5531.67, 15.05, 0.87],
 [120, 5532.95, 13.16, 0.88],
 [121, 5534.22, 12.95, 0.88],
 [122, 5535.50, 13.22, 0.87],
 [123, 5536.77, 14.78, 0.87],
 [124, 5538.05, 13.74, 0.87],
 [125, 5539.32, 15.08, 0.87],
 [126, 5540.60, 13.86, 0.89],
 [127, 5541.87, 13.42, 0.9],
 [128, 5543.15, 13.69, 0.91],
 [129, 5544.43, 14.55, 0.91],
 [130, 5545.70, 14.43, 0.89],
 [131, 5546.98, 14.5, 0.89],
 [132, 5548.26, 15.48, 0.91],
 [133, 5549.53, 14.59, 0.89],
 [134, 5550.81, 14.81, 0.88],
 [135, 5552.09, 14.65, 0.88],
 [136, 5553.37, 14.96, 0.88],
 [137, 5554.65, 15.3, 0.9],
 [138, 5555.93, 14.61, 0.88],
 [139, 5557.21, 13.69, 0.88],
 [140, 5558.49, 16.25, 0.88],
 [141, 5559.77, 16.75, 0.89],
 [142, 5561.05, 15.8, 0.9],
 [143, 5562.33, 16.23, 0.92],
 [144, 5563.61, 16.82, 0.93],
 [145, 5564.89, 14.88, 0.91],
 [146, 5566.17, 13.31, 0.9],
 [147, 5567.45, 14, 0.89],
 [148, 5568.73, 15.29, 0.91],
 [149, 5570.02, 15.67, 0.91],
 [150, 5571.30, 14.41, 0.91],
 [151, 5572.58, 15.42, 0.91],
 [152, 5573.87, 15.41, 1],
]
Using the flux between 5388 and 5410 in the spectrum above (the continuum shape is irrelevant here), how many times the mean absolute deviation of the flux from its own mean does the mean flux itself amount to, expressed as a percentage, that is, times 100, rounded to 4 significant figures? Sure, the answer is 1280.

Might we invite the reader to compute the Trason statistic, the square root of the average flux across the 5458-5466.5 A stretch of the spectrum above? 3.66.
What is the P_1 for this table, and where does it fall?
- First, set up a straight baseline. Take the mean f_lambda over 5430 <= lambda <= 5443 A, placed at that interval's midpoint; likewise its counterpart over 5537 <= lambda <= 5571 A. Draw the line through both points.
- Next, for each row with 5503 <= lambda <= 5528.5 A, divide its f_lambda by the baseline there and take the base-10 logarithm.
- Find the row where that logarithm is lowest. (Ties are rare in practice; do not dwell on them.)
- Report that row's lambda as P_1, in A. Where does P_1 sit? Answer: 5506.26 A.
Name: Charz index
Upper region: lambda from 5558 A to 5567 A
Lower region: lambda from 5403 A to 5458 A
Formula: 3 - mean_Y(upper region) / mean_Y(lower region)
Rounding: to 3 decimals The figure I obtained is 2.007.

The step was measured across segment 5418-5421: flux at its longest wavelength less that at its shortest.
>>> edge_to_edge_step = -2.11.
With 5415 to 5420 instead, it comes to -1.16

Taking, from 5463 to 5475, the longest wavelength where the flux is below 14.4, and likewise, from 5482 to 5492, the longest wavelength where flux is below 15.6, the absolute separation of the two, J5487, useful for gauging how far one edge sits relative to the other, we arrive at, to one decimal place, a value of 17.7 A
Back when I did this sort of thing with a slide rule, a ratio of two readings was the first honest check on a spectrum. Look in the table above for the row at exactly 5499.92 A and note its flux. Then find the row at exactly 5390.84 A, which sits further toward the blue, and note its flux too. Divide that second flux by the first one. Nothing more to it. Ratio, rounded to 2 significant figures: 1.4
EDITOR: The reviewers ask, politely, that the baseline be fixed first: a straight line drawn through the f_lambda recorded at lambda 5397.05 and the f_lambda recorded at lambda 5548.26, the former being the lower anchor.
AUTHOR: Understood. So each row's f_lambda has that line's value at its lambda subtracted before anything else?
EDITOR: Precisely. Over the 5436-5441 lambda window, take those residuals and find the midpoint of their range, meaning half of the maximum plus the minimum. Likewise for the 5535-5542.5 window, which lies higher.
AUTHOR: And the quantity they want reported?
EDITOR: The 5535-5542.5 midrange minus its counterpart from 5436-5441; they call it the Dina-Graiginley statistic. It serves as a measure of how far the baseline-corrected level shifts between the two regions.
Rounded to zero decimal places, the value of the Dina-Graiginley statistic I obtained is -7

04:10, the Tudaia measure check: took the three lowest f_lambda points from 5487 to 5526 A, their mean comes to 11.6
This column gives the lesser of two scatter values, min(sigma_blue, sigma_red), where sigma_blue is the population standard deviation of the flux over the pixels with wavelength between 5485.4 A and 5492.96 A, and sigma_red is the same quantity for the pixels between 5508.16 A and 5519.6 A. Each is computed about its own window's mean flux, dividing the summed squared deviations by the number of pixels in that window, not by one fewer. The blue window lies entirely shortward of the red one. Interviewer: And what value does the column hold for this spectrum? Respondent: 0.4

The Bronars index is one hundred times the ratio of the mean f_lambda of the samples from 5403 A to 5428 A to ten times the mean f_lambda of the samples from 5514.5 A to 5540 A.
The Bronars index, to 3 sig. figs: 11.8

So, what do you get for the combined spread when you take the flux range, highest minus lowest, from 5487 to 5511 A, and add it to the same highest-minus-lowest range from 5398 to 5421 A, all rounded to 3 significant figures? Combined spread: 10.6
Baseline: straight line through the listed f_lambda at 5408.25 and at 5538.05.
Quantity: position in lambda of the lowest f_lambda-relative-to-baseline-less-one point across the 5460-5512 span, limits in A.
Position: 5506.26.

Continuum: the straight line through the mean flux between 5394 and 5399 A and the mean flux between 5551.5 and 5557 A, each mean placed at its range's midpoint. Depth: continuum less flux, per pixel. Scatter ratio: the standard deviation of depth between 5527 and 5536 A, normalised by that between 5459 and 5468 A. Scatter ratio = 0.90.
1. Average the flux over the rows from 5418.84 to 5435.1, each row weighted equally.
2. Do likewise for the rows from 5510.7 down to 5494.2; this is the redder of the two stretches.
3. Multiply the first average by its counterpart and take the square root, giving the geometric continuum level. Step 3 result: 14.86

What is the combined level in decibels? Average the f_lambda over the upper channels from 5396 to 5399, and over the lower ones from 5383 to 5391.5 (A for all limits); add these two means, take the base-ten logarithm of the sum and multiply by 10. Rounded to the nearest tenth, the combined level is 14.9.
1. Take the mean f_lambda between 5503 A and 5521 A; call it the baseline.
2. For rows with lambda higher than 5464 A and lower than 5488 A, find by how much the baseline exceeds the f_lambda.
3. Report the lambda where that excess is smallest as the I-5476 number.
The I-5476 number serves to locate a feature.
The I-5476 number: 5483.48 A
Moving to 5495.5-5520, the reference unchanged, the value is 5508.79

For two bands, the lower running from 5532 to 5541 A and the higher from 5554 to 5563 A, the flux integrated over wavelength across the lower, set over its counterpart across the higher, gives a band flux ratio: 0.89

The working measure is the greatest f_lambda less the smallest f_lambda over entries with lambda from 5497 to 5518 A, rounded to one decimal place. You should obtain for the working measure 3.9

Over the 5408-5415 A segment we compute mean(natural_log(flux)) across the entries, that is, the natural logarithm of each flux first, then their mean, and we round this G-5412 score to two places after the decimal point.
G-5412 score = 2.77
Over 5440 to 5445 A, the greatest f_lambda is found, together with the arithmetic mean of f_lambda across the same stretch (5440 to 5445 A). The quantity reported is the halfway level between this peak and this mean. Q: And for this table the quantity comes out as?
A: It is 19.3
